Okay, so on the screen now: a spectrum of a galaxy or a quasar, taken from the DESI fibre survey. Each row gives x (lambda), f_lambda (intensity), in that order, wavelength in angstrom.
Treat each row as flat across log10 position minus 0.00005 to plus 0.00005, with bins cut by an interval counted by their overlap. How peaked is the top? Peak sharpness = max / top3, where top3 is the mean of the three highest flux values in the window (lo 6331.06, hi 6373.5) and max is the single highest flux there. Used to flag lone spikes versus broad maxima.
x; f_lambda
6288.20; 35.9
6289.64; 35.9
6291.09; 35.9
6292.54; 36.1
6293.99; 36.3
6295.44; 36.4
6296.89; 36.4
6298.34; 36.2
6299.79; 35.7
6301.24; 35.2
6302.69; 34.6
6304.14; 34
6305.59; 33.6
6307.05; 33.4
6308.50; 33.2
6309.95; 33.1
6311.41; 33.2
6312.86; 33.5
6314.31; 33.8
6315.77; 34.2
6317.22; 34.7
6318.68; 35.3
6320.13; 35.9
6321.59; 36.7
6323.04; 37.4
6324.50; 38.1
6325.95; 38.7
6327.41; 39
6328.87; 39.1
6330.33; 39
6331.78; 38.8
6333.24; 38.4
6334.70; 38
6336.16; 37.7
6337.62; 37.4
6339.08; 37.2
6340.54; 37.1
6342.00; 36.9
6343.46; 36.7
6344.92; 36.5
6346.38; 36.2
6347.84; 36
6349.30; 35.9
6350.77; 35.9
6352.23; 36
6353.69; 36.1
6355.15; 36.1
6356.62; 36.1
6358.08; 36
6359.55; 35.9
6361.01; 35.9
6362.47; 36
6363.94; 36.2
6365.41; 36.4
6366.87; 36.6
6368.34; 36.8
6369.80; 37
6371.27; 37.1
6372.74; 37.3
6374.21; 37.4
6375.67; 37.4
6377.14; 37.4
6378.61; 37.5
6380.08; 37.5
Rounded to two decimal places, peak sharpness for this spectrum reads 1.01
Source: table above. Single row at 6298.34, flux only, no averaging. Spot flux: 36.2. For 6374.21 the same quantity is 37.4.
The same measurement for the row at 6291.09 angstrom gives 35.9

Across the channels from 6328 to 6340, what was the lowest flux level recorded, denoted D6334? 37.2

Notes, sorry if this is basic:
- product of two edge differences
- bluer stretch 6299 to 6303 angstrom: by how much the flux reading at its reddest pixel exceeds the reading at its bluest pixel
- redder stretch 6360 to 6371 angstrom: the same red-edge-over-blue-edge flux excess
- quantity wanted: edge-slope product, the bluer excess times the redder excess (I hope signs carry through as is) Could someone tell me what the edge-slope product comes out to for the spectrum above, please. -1.2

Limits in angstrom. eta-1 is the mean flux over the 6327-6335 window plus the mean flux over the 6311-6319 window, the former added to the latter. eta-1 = 72.8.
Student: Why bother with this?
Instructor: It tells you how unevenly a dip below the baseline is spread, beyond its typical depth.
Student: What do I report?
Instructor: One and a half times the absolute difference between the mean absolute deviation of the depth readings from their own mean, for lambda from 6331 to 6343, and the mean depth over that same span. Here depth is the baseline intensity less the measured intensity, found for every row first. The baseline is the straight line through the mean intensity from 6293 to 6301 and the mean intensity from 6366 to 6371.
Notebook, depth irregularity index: 2.6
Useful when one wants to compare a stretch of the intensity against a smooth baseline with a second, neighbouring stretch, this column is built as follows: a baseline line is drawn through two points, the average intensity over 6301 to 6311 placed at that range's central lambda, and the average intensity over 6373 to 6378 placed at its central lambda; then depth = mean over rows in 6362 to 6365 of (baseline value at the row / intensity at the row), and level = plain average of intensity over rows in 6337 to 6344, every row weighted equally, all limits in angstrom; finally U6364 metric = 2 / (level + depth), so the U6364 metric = 0.0525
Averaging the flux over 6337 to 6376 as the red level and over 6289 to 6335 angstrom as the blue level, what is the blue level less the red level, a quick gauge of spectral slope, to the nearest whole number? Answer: -1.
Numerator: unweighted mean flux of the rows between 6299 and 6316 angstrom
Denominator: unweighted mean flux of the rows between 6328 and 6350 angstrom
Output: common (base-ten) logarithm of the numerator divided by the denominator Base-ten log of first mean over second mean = -0.042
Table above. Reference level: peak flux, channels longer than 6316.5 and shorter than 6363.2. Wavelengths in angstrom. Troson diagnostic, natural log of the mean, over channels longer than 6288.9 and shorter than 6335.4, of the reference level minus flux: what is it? 1.2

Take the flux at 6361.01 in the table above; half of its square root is 3.00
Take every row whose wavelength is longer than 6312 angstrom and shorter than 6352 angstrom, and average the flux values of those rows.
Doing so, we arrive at 36.8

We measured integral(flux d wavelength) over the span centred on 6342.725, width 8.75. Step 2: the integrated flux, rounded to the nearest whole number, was 322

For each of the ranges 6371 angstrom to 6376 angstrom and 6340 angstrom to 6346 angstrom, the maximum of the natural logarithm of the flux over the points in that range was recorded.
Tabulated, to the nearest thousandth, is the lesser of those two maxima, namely 3.614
